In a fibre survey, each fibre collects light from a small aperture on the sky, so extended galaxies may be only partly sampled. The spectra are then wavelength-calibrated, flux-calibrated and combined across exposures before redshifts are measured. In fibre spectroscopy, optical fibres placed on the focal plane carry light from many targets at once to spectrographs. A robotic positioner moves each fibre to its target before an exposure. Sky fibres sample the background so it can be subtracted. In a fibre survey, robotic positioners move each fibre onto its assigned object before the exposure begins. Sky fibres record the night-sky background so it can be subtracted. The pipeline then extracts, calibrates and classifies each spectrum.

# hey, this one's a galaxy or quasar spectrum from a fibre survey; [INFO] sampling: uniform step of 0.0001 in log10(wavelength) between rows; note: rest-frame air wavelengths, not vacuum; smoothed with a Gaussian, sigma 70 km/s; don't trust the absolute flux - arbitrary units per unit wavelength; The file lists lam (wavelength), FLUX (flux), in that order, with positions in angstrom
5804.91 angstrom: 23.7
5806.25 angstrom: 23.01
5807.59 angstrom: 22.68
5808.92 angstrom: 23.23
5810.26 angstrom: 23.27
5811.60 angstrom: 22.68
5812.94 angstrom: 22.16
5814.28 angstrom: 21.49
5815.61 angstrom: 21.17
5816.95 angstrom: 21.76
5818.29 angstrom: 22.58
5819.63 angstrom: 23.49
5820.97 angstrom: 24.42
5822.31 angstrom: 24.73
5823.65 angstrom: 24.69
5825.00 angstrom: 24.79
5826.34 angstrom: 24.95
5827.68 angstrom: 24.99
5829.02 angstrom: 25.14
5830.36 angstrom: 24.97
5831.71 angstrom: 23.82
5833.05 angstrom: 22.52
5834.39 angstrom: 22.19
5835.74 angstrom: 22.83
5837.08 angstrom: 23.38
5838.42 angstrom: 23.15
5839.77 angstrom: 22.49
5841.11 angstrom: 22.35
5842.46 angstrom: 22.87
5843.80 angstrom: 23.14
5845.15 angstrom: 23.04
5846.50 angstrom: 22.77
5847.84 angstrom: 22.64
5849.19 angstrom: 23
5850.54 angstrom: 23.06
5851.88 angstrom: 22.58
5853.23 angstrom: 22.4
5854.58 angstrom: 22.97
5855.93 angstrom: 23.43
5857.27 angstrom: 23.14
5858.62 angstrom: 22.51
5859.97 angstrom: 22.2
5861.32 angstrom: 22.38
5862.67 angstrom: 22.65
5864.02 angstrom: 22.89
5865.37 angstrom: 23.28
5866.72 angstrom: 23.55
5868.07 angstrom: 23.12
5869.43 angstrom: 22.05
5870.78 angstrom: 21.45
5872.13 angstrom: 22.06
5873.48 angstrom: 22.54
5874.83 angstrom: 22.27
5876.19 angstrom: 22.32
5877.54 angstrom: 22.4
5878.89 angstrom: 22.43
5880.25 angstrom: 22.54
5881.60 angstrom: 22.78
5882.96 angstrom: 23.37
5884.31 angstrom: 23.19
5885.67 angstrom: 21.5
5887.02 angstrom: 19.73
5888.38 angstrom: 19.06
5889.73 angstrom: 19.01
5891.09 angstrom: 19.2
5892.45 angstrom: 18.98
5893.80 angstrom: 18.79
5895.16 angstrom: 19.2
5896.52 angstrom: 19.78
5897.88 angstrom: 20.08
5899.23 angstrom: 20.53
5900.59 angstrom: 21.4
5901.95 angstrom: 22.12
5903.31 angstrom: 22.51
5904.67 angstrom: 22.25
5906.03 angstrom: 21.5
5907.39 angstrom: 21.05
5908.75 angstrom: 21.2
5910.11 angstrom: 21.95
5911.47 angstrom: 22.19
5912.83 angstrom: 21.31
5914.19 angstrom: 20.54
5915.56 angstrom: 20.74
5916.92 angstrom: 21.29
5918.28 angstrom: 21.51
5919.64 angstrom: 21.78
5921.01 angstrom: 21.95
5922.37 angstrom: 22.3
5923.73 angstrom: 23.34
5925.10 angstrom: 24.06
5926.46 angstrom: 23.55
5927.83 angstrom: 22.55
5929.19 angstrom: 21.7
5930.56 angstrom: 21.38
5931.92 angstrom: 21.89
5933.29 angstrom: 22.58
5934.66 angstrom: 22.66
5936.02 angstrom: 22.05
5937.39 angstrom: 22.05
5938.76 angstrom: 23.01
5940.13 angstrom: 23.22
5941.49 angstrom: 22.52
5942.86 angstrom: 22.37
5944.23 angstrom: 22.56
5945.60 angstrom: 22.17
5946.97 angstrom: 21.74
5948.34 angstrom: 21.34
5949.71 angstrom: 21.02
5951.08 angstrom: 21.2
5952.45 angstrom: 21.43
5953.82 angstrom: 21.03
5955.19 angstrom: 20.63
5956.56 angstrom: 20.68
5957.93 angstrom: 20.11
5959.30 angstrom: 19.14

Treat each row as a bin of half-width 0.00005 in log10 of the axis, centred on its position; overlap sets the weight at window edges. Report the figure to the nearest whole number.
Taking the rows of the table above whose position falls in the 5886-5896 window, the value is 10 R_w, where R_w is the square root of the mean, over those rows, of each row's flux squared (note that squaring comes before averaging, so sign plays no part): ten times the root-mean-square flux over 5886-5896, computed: 191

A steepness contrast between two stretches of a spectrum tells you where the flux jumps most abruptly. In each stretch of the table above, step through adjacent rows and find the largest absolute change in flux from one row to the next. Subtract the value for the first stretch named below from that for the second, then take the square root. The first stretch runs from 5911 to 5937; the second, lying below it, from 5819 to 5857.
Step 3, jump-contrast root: 0.51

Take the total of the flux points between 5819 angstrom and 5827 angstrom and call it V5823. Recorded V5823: 147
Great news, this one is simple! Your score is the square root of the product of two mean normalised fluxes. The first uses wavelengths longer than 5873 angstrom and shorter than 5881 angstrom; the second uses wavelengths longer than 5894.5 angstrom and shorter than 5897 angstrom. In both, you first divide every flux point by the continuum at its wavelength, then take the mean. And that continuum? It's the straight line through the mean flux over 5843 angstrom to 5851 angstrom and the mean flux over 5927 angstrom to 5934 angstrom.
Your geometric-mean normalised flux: 0.93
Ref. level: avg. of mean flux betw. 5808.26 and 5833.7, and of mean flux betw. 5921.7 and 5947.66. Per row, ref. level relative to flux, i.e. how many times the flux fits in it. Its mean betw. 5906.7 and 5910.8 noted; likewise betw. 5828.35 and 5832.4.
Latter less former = -0.14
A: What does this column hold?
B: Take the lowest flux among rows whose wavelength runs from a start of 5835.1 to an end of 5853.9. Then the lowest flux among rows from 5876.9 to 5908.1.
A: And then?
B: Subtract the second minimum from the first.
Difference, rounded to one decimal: 3.6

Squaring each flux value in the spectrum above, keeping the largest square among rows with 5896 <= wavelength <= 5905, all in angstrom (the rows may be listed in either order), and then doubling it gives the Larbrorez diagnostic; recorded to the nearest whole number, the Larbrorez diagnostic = 1013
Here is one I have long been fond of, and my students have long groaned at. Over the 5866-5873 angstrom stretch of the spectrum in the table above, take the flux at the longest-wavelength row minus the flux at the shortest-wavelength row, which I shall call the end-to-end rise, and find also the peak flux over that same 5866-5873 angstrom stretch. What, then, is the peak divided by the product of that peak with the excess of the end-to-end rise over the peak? -0.0399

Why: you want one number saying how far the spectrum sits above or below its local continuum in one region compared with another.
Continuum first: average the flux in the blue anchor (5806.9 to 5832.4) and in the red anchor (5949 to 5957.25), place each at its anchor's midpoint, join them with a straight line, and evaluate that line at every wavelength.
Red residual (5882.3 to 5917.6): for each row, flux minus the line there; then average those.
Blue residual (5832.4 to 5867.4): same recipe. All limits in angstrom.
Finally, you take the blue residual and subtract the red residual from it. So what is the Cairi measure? 1.0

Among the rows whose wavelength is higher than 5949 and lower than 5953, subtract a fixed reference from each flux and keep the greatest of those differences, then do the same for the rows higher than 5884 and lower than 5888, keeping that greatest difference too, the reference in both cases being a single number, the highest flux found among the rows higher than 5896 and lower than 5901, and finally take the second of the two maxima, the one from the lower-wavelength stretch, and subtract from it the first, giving 1.8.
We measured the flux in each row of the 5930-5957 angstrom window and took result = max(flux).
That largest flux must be 23.22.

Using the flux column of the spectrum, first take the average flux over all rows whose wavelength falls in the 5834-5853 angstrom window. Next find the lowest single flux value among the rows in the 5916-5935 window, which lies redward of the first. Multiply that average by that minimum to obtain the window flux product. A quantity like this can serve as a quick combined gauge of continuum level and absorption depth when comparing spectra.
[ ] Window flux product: 486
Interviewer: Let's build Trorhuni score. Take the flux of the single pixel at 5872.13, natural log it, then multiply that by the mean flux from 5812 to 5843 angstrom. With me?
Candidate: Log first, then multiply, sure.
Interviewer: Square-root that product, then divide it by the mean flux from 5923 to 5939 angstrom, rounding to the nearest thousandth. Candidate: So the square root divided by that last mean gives 0.377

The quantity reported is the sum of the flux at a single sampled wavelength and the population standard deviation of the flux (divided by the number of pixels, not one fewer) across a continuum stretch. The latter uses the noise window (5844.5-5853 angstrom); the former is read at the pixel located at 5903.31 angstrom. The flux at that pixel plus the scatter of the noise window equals 22.7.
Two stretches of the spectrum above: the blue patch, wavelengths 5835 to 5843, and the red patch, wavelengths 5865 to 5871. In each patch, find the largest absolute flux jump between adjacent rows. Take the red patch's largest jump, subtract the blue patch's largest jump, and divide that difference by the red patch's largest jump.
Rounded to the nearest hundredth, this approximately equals 0.38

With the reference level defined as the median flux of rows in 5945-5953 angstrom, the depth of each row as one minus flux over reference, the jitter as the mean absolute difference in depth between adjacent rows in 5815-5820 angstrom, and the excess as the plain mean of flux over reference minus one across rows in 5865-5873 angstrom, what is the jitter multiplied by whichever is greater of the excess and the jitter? 0.0020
